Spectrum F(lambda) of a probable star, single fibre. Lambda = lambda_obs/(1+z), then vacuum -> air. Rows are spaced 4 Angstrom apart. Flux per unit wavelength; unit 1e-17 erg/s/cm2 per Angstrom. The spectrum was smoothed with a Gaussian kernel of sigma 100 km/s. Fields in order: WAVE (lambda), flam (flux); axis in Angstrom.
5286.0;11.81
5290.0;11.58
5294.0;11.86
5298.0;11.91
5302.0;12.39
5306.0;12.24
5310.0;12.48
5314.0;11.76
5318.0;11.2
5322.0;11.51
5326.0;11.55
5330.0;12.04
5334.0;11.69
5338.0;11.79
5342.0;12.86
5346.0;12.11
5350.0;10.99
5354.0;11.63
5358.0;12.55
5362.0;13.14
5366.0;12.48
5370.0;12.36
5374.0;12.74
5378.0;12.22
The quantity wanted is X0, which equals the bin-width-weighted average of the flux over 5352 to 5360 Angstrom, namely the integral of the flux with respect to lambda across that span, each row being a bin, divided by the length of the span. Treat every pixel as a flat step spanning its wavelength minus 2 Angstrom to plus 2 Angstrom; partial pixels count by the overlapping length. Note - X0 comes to 12.1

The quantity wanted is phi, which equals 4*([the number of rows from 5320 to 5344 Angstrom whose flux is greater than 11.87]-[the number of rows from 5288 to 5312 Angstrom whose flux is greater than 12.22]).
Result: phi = -4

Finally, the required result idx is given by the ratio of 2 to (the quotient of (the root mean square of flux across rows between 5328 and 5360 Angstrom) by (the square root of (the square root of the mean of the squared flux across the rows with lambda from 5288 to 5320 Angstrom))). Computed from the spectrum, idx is 0.58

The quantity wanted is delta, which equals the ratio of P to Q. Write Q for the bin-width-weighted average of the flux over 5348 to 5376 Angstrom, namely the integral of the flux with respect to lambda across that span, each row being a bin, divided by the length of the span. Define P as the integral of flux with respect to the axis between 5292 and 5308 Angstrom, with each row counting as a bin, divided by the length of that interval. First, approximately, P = 12.1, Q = 12.3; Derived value 0.99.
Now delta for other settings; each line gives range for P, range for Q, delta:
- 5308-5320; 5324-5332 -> 1.00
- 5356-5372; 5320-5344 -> 1.06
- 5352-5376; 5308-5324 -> 1.06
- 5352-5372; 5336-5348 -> 1.01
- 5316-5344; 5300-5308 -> 0.96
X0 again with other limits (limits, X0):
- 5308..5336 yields 11.7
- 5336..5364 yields 12.2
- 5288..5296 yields 11.7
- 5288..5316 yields 12.0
